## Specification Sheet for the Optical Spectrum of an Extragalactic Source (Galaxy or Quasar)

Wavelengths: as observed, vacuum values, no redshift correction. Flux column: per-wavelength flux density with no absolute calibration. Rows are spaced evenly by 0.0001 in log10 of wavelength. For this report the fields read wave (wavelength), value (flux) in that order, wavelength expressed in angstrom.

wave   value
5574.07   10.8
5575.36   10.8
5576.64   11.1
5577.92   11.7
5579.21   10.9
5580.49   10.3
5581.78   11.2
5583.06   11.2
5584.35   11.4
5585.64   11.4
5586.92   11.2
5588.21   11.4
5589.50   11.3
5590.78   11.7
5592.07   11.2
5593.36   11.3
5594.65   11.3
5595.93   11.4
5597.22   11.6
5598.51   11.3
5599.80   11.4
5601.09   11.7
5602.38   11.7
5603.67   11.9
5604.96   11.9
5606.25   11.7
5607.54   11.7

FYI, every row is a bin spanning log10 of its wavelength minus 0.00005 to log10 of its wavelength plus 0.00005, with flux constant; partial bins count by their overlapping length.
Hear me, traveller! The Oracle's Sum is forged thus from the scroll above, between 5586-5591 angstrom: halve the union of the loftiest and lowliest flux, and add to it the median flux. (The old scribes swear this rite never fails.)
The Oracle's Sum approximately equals 22.8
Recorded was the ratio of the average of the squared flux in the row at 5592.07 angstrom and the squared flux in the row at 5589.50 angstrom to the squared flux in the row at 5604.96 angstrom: 0.89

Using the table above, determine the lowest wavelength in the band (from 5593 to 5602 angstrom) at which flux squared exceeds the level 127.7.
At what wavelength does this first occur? 5595.93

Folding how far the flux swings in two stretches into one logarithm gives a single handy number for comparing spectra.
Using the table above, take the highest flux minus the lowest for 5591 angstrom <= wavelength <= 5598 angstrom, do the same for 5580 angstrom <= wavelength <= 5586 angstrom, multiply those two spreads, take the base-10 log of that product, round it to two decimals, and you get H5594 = -0.36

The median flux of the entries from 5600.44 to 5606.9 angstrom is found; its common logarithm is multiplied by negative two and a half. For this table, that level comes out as -2.67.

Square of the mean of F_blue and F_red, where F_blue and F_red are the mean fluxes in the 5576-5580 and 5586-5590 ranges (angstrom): 127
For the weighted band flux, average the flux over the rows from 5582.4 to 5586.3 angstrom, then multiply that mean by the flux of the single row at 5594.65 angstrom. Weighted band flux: 128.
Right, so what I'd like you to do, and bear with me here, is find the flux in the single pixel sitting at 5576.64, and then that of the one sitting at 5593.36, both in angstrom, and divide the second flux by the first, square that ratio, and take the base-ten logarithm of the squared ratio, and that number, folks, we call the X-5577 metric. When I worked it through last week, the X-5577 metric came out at 0.02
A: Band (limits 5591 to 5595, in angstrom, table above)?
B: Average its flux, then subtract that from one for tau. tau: -10.3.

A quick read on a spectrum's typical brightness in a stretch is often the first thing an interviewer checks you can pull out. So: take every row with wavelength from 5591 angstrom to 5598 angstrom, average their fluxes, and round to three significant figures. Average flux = 11.4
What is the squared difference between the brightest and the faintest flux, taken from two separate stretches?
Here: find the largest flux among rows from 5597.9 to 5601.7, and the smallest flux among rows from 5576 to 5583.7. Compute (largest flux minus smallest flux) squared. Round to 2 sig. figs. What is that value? 2.0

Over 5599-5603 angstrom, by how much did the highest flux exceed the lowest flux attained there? 0.30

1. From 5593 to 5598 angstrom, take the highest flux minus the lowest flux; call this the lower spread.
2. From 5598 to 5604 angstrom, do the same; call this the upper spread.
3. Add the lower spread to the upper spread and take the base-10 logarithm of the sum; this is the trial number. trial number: -0.05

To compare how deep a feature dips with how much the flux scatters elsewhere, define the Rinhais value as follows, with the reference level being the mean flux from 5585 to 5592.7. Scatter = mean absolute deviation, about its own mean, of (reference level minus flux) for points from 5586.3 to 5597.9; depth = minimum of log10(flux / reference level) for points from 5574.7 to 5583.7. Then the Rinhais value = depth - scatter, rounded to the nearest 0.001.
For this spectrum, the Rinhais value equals -0.174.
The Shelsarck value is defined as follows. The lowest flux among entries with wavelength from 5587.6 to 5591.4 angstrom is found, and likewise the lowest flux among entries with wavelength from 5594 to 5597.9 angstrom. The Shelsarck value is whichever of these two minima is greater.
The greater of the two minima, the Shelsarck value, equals 11.3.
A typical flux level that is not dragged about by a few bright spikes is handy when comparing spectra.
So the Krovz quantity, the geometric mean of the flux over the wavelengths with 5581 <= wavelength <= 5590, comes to 11.3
